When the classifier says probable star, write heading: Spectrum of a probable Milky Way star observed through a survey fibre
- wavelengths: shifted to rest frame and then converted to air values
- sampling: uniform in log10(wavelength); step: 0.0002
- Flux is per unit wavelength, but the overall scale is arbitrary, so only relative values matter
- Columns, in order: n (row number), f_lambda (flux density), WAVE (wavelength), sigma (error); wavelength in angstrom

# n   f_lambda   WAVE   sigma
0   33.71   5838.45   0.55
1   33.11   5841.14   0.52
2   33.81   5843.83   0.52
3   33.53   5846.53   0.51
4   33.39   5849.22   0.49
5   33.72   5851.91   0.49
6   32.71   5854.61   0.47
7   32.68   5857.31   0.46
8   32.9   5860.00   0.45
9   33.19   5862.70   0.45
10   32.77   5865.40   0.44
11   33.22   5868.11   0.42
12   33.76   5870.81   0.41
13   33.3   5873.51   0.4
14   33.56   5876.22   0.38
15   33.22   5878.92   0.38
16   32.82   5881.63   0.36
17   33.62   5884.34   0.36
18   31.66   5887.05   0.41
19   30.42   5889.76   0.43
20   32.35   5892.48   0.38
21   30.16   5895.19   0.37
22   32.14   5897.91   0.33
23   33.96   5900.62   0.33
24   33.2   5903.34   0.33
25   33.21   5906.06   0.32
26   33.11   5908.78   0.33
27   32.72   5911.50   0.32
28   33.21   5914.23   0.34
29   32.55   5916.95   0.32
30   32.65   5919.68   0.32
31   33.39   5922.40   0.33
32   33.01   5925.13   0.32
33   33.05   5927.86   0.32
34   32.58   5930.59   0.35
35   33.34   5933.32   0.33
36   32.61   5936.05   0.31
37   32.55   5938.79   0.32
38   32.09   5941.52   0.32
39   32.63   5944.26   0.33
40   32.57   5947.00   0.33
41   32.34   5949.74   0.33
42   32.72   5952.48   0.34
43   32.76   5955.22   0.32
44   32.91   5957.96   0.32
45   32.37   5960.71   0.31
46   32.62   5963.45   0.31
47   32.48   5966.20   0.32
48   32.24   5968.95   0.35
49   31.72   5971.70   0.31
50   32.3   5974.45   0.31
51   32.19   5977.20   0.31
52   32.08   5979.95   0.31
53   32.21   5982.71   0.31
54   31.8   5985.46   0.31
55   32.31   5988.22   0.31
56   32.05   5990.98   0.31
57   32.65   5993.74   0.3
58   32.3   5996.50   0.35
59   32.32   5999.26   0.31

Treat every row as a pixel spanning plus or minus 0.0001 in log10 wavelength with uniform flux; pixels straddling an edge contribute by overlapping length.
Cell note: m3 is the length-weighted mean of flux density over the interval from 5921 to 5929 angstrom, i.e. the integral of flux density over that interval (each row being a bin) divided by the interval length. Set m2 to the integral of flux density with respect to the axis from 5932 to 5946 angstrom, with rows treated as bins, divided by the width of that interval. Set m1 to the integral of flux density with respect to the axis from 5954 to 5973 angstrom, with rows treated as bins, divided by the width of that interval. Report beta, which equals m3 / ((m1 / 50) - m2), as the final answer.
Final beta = -1.04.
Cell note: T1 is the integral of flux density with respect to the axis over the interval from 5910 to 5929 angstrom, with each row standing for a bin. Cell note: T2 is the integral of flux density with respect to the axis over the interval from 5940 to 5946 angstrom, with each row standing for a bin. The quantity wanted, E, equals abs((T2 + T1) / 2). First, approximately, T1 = 626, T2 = 194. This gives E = 410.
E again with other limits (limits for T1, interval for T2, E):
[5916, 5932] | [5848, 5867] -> 577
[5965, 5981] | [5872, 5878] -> 358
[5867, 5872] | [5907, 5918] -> 265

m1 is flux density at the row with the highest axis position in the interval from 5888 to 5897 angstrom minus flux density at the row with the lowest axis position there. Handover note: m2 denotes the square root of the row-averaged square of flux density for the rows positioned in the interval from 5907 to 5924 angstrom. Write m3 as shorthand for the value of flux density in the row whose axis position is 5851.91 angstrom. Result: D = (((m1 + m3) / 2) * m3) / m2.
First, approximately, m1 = -0.3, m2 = 32.9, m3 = 33.72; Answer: 17.1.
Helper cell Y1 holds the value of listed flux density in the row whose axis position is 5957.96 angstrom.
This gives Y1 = 32.91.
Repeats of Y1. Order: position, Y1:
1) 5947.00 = 32.57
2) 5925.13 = 33.01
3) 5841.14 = 33.11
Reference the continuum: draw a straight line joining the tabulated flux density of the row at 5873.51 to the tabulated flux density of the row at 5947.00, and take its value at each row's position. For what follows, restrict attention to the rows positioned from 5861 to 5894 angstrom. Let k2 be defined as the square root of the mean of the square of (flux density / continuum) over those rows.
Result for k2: 0.987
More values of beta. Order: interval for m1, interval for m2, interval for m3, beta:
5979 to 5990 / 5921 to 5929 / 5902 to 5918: -1.01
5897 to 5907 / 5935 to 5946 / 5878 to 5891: -1.02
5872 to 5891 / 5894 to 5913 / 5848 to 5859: -1.04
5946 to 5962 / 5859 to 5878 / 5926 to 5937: -1.01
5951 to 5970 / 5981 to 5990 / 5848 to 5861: -1.05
